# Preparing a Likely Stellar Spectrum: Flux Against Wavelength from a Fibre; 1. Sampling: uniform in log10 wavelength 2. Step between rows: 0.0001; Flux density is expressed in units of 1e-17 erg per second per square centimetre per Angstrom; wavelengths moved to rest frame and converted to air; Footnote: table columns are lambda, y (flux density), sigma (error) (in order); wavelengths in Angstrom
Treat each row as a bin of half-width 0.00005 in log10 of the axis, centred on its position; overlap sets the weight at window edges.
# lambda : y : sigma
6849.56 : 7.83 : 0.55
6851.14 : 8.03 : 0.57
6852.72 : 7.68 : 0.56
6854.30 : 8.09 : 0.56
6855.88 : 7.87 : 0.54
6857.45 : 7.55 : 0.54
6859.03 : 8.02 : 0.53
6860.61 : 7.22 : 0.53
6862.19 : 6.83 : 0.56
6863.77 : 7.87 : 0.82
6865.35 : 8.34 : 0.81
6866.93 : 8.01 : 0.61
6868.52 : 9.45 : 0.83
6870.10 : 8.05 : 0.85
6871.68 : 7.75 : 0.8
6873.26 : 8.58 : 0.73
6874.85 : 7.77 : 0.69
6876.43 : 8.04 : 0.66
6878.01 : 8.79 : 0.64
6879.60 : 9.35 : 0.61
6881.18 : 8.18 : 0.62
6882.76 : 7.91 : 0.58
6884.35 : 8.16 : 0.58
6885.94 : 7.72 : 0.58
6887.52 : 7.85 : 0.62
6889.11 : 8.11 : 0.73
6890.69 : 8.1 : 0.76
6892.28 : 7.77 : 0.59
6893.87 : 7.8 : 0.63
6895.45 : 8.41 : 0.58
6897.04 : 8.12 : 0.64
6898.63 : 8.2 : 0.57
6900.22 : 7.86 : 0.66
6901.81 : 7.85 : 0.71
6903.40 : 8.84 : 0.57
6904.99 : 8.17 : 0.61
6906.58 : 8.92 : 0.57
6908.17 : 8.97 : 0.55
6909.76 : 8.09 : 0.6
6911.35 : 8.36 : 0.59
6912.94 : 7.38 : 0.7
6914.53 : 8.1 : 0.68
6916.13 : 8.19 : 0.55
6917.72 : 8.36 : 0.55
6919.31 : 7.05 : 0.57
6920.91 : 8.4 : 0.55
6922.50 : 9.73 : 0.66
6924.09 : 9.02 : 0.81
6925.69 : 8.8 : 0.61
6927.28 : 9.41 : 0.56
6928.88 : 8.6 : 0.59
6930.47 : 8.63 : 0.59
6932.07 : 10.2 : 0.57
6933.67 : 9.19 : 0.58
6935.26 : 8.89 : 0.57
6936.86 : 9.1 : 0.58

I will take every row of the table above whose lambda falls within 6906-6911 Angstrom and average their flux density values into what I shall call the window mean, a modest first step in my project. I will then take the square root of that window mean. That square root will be 2.94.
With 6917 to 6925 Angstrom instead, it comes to 2.92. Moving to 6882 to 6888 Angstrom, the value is 2.81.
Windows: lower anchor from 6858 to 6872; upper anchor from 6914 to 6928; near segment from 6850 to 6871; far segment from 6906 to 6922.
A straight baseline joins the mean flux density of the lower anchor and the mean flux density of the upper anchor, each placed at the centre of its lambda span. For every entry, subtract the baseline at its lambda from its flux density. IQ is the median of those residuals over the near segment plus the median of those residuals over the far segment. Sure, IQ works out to -0.20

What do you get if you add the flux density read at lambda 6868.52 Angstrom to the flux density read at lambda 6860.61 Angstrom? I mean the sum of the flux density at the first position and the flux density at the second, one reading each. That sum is 16.7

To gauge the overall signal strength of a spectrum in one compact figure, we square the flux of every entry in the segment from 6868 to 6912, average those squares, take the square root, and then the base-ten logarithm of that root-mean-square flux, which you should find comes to 0.917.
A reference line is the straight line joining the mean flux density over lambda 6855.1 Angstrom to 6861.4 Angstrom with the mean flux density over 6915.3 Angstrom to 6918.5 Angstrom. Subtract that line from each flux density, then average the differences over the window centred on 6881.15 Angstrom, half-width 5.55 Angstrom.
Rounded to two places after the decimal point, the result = 0.40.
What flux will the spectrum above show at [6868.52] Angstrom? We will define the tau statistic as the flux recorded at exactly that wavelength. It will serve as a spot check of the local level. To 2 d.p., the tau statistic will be 9.45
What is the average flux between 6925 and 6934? 9.14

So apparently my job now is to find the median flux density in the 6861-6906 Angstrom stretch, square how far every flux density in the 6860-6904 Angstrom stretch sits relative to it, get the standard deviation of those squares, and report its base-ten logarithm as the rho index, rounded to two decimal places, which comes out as -0.28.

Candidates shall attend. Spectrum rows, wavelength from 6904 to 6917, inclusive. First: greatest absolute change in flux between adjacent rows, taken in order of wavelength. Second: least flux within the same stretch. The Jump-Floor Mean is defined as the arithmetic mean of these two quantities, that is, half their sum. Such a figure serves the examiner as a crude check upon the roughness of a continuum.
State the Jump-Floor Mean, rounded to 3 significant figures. 4.18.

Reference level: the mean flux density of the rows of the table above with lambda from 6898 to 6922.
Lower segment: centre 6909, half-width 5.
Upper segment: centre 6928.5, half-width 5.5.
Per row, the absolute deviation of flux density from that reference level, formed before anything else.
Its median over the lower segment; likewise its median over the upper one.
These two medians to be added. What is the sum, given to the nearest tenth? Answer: 1.3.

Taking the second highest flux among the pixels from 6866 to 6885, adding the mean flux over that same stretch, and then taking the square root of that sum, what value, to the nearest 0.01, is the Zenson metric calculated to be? 4.21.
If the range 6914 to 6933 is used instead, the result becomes 4.29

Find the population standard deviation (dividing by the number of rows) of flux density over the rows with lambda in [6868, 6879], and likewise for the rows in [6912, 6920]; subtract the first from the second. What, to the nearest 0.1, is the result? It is -0.1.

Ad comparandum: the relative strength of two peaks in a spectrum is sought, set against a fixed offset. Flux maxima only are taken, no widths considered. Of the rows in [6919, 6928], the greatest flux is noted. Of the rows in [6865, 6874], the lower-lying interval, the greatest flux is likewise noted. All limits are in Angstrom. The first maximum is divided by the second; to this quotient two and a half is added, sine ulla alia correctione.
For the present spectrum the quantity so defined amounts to 3.53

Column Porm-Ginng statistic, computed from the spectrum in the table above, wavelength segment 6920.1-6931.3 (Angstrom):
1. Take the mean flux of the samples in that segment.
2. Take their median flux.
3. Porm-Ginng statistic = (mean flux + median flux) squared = 315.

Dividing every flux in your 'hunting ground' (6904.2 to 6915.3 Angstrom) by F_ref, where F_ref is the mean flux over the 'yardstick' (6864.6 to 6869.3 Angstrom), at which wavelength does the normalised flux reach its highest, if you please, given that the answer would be 6908.17 Angstrom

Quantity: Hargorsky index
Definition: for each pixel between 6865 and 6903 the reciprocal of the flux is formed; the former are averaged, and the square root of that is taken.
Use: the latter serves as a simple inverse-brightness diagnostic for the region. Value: 0.350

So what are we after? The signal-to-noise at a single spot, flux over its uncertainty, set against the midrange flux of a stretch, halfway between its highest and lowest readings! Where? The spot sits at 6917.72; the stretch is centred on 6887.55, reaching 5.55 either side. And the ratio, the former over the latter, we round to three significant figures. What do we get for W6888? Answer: 1.91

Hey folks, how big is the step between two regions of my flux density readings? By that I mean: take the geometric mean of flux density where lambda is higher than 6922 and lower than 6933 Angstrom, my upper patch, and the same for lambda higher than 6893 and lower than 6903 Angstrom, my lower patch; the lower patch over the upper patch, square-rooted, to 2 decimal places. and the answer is 0.94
